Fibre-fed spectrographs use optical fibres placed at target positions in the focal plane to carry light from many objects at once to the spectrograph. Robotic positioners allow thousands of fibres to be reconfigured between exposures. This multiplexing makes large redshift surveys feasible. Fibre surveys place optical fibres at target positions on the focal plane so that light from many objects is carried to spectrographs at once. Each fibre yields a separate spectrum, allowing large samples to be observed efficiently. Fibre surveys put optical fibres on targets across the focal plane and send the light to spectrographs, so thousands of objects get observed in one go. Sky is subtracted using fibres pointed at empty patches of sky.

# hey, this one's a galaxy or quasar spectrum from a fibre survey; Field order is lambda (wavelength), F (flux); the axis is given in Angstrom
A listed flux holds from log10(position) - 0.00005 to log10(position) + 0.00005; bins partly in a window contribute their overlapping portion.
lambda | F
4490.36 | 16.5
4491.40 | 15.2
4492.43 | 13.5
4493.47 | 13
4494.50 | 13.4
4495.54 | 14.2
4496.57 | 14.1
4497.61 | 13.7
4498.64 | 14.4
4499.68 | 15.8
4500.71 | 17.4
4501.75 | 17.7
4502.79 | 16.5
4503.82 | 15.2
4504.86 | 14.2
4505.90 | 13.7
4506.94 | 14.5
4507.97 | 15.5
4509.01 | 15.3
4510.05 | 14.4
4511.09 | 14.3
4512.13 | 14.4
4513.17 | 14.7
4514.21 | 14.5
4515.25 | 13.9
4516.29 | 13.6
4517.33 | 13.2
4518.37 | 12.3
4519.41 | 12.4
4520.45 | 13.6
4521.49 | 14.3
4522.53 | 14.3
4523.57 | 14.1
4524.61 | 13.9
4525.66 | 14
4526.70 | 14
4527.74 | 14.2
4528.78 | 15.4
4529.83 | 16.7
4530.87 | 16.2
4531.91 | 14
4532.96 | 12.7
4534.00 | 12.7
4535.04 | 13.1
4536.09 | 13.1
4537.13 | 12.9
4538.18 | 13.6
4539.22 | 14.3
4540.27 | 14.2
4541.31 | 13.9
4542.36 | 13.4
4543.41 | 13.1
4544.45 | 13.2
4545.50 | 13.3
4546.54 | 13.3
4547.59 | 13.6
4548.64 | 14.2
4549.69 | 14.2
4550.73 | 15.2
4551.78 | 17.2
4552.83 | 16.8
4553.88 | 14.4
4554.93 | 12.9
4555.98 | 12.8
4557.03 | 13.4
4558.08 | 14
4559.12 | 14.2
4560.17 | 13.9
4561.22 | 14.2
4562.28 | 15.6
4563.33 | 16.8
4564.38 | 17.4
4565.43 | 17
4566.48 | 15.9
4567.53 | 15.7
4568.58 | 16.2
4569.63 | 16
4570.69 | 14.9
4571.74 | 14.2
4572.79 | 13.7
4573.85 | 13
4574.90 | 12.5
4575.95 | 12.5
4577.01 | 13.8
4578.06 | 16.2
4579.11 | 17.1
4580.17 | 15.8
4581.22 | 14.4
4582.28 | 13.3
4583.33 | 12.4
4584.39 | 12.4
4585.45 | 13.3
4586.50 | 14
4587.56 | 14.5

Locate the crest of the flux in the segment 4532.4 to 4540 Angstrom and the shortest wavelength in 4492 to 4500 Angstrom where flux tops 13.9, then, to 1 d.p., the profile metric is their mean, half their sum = 4517.4 Angstrom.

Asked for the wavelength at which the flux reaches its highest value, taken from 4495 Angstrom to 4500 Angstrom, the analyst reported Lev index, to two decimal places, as 4499.68 Angstrom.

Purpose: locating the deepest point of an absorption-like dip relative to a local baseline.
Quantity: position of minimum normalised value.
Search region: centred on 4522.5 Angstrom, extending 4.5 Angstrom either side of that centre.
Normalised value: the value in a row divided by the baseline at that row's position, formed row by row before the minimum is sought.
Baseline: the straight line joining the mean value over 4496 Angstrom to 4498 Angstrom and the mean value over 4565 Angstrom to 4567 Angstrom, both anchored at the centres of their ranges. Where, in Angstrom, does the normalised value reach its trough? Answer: 4518.37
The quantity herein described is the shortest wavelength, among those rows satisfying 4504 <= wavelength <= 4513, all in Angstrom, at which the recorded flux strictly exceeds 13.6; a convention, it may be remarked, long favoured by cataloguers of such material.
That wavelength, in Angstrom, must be 4504.86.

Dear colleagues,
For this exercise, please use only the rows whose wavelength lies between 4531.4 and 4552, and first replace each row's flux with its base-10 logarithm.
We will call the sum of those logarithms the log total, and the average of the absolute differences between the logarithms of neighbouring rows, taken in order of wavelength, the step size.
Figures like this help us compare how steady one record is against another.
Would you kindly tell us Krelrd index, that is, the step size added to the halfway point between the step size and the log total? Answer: 11.4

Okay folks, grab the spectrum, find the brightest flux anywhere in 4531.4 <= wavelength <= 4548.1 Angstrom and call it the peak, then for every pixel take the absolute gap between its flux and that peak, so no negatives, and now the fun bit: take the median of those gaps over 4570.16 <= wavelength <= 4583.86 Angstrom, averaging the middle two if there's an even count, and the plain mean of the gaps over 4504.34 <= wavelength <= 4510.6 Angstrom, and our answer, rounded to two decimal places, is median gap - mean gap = 0.77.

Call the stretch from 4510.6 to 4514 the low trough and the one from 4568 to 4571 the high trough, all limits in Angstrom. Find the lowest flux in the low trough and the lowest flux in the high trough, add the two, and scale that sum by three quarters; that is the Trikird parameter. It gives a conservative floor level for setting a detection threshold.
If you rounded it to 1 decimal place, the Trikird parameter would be 21.9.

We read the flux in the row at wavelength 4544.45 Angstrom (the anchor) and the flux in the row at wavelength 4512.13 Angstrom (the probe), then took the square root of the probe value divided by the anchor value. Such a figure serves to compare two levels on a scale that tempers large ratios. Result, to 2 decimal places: 1.04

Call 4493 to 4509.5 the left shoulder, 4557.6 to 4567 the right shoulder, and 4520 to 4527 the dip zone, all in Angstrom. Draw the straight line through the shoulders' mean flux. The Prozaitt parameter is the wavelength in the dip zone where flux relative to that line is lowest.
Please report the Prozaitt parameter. 4520.45 Angstrom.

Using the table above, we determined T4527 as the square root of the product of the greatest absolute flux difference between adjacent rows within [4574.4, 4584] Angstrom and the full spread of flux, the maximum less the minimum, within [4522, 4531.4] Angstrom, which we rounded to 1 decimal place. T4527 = 2.6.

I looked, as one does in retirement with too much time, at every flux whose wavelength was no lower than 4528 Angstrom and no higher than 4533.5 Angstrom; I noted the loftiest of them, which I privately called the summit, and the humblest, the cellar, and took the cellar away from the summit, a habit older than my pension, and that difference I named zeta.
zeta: 4.0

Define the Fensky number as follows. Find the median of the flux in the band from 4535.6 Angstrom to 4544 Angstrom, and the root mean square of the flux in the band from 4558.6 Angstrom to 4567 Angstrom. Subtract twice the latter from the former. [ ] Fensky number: -17.9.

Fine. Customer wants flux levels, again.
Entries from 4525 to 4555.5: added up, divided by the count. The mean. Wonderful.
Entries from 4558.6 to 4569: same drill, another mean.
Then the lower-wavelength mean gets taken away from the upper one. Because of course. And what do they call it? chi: 1.6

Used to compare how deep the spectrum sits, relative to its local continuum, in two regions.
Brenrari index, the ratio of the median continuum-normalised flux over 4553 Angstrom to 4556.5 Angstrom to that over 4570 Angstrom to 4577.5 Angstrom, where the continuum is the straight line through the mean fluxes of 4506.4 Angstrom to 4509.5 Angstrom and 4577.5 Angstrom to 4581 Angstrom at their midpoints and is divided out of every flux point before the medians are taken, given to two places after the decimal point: 0.96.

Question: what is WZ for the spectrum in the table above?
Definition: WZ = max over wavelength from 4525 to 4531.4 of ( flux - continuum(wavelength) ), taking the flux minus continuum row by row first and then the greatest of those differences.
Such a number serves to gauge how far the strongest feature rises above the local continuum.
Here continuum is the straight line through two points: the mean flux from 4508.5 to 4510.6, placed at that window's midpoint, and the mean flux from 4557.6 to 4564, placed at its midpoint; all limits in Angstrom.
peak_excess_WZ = 1.9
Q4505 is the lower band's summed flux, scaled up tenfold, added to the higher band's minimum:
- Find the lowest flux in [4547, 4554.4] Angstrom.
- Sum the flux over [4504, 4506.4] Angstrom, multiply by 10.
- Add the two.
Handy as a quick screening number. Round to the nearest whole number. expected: 293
